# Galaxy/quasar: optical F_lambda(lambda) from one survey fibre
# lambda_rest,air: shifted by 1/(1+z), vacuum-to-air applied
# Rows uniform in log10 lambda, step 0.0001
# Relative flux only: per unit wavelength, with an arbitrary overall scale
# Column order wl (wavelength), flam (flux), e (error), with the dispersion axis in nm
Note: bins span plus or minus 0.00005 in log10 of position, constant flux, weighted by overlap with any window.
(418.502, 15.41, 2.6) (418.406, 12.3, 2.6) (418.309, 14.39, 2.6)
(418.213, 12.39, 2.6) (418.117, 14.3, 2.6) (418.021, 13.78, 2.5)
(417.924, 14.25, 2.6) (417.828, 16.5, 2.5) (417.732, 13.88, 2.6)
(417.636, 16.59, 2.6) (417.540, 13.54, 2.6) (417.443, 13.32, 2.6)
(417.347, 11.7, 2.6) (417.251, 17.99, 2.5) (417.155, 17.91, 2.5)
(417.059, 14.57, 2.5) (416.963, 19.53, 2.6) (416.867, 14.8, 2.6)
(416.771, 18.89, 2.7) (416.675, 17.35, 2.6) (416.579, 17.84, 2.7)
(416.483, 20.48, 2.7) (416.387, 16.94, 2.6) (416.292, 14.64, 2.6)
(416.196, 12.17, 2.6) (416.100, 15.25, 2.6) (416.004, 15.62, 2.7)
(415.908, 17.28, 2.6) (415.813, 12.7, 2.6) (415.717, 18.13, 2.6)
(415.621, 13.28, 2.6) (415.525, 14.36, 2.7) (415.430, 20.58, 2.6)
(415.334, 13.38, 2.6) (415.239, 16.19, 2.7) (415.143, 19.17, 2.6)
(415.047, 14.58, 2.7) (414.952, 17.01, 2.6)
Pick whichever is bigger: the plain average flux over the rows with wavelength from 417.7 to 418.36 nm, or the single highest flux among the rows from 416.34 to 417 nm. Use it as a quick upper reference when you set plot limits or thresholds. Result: 20.5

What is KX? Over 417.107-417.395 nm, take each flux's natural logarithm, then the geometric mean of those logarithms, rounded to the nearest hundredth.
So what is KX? 2.74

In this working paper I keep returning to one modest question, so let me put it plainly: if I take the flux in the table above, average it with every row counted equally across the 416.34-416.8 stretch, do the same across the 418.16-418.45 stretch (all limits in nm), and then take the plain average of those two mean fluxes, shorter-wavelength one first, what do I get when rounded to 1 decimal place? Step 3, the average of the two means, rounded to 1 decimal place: 15.7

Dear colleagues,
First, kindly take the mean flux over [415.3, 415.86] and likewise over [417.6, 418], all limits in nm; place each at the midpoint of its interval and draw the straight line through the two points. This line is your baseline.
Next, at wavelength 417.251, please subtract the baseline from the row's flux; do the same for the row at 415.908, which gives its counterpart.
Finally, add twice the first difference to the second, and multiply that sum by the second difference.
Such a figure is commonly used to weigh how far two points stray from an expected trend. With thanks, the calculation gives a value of 14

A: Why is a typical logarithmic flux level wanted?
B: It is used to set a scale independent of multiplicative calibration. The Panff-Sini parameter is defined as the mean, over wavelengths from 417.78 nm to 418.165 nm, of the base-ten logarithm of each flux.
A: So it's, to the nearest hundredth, 1.17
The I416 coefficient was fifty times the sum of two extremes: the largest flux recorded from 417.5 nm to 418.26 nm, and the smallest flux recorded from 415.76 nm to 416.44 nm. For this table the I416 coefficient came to 1438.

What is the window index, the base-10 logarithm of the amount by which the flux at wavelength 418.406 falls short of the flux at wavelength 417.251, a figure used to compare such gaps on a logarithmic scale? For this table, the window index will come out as 0.76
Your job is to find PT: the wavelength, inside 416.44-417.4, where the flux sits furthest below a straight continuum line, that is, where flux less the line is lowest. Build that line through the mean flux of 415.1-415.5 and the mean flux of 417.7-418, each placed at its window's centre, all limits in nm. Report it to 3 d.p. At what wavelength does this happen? 417.347 nm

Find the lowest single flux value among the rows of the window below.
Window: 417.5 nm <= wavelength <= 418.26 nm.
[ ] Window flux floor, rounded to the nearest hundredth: 12.39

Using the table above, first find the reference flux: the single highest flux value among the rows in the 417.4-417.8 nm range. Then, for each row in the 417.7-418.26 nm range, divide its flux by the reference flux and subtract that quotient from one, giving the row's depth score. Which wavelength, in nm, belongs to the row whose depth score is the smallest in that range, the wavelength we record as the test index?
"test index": 417.828 nm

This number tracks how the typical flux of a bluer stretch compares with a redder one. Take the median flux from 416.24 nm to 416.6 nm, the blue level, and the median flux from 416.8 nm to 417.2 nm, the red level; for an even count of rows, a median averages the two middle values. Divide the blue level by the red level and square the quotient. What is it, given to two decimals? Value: 1.13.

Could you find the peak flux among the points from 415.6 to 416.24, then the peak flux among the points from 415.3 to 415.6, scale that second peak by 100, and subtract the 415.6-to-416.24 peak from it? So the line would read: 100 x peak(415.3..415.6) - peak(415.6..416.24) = 2040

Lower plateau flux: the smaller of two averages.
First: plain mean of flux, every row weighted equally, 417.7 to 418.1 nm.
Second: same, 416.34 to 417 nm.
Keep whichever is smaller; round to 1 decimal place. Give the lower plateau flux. 14.6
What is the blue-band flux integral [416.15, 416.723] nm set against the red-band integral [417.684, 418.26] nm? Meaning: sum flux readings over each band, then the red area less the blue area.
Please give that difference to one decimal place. -1.3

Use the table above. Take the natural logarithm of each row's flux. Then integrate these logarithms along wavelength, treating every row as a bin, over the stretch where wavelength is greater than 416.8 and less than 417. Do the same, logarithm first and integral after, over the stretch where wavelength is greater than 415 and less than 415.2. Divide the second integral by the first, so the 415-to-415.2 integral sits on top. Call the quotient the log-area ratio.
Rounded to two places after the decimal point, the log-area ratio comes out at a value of 0.99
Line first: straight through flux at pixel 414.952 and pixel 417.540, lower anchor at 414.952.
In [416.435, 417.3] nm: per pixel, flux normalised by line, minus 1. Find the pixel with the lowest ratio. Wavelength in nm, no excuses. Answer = 416.867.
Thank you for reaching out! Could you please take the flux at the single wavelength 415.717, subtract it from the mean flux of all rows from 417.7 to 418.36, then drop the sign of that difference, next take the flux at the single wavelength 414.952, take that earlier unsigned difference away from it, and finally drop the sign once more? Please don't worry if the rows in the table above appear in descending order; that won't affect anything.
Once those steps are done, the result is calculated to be 13.1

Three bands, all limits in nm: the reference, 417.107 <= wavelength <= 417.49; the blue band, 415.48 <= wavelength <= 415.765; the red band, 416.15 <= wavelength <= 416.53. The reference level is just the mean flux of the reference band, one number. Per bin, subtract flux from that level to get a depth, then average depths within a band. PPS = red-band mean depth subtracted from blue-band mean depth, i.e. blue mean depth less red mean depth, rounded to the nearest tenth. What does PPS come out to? 0.8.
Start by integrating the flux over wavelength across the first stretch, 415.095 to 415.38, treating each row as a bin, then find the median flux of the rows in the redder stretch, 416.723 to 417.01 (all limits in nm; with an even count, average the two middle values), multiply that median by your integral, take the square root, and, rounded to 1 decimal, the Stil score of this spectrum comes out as 9.4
